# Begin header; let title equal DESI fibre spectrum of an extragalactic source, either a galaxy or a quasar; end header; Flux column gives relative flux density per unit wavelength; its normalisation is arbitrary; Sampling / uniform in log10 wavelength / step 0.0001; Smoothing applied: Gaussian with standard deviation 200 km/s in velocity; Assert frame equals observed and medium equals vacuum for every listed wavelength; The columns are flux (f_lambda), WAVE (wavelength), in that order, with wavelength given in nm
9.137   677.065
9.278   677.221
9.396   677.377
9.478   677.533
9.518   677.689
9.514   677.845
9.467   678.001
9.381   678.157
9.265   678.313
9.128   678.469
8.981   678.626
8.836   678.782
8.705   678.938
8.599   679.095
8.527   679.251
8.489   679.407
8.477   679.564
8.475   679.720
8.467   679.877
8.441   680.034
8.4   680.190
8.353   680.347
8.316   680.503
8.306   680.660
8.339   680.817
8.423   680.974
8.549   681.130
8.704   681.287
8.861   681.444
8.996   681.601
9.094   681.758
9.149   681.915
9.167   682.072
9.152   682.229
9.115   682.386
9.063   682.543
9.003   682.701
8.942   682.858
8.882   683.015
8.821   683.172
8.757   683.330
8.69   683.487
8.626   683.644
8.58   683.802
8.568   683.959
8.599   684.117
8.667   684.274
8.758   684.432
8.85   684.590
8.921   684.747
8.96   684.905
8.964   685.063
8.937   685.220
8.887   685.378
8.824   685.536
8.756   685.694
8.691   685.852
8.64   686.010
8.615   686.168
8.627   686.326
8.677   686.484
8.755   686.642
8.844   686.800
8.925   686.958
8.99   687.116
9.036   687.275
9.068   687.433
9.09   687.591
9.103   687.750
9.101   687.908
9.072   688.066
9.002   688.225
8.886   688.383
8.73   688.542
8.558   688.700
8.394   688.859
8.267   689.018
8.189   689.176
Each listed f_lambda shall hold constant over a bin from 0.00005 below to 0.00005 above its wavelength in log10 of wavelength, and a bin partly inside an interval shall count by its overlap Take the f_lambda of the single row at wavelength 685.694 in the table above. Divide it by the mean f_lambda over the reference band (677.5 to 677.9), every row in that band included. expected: 0.92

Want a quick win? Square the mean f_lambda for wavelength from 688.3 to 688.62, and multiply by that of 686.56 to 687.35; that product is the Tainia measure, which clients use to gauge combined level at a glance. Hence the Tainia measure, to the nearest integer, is 691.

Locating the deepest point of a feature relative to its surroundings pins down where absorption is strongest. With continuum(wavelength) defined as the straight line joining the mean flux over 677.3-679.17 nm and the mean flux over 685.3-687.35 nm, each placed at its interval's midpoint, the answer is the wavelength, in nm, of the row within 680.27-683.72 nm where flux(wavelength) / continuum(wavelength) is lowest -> 680.660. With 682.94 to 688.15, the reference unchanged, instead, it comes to 683.959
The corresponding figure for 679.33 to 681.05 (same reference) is 680.660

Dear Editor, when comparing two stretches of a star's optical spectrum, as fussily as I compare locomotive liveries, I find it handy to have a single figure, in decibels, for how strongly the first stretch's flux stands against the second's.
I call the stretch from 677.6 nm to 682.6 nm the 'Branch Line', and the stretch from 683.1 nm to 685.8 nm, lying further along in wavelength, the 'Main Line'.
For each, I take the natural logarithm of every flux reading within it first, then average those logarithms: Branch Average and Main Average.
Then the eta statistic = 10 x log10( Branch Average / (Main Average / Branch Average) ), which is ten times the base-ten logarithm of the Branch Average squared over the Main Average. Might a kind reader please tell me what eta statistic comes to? 3.39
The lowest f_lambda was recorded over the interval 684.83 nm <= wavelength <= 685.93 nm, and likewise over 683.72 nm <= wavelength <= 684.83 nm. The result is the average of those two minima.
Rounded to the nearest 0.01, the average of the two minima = 8.63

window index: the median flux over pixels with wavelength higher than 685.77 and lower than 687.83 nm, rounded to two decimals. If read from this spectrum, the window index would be 8.84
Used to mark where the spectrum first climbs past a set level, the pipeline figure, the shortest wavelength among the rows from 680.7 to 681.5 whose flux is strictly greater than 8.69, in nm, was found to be 681.287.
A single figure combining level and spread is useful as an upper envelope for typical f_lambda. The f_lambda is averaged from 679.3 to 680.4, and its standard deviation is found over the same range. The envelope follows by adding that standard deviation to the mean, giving 8.49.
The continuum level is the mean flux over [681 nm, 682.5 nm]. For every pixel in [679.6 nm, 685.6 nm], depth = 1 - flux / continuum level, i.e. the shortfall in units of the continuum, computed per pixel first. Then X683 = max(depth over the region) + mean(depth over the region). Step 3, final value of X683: 0.10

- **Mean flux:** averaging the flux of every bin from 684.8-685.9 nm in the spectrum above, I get 8.86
